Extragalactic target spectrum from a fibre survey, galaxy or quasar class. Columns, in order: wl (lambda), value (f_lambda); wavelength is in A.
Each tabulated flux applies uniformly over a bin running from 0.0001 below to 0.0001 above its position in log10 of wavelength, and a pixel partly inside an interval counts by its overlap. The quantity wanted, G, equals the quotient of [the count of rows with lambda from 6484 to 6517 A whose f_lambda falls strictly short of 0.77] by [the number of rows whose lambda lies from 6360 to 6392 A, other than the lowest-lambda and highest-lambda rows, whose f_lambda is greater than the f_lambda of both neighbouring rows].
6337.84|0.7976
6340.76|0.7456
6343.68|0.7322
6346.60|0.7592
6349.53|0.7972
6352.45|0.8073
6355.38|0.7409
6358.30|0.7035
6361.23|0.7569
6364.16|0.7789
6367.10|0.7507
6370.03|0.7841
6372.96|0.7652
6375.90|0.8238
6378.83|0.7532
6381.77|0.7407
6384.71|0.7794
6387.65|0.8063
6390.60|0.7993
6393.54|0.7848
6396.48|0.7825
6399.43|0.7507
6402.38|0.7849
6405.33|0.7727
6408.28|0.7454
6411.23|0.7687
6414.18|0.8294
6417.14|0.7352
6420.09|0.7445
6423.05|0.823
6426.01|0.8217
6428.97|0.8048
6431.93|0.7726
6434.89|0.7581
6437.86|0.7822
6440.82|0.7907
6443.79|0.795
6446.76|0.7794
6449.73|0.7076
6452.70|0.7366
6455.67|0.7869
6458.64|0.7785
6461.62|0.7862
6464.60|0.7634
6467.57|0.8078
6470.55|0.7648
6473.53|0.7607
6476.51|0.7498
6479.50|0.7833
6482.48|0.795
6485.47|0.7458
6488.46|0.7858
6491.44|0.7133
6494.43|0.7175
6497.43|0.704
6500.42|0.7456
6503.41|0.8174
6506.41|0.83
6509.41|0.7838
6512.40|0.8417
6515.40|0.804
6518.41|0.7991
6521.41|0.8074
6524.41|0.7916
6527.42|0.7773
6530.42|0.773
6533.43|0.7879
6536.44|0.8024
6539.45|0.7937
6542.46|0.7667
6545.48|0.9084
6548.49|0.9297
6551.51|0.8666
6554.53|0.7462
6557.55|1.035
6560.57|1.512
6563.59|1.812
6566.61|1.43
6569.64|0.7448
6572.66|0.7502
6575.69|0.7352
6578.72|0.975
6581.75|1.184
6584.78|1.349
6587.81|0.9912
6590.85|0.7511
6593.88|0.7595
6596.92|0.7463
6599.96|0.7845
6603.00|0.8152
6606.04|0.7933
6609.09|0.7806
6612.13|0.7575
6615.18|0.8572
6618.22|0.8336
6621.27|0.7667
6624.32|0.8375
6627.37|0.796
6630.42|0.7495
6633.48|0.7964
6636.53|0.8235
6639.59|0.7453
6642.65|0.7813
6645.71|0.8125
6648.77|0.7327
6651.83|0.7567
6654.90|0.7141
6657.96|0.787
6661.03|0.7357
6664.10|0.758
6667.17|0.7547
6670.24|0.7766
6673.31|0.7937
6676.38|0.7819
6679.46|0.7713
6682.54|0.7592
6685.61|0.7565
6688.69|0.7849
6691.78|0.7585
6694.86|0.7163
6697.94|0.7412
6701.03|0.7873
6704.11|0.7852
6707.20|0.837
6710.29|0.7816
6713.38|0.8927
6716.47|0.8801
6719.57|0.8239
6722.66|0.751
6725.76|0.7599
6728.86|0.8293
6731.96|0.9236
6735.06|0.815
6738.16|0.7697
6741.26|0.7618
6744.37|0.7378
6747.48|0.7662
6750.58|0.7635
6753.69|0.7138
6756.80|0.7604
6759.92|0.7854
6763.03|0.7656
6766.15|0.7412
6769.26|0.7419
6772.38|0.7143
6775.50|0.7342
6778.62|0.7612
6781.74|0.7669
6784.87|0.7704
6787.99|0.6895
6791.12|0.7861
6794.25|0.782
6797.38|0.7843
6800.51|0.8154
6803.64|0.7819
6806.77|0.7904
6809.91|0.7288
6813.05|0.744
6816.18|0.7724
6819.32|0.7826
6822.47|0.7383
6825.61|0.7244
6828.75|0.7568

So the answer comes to 1.25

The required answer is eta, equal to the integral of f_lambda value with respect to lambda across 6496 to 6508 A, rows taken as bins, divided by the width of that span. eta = 0.775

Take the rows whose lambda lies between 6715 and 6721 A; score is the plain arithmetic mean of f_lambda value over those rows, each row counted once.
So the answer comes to 0.85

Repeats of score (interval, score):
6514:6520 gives 0.80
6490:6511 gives 0.76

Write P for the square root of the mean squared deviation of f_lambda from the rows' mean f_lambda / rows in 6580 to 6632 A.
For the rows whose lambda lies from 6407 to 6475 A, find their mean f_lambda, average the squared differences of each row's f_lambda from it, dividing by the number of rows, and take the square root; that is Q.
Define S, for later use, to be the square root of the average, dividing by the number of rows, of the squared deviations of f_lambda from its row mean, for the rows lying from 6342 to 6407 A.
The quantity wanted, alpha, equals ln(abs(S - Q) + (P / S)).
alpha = 1.77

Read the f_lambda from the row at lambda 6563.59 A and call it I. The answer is 1.812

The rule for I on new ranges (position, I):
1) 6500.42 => 0.7456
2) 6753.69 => 0.7138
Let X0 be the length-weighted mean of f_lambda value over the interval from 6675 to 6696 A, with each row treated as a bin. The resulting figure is 0.76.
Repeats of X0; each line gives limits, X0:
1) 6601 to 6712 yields 0.78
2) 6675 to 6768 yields 0.78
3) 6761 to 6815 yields 0.76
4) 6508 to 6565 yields 0.91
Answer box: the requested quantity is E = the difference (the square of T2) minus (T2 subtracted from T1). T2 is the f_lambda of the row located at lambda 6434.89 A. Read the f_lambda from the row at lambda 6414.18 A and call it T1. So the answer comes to 0.50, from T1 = 0.8294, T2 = 0.7581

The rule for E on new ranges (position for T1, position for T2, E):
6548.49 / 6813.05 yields 0.37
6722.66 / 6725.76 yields 0.59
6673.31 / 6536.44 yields 0.65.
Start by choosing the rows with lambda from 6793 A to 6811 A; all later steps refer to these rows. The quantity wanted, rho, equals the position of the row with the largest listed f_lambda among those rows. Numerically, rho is 6800.51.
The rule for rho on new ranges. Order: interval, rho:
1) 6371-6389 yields 6375.90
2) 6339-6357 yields 6352.45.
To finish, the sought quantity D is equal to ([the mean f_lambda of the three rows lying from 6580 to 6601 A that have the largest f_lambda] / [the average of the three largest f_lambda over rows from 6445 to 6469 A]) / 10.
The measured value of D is 0.148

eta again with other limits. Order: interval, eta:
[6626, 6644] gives 0.782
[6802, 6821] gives 0.767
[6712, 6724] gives 0.838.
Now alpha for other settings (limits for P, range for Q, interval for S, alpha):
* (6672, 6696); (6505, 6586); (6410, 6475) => 0.00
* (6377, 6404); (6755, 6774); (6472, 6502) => -0.34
